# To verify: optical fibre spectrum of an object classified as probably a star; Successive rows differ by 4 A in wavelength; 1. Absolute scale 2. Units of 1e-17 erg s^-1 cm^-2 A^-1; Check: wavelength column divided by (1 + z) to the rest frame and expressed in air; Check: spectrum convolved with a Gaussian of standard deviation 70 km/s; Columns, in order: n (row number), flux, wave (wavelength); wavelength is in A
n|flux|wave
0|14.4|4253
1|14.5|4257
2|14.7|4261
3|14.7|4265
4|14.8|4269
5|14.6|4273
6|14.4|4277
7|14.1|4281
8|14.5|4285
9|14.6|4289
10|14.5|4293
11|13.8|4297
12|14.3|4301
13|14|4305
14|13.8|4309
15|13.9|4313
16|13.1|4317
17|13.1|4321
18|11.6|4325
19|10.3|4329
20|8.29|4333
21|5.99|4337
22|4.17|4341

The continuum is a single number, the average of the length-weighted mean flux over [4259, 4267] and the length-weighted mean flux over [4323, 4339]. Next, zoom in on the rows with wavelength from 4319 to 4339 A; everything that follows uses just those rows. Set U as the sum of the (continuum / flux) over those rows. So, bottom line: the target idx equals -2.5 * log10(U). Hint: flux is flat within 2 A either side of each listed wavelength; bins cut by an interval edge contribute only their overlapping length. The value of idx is -2.03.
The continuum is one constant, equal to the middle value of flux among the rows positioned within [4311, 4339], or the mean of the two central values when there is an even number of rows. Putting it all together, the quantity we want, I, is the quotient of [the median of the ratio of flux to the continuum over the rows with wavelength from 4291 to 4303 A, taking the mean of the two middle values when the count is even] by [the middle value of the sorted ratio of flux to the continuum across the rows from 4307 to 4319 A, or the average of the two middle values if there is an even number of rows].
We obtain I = 1.04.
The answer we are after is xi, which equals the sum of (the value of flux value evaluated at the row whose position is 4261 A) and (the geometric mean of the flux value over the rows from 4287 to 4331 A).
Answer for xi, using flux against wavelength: 28.0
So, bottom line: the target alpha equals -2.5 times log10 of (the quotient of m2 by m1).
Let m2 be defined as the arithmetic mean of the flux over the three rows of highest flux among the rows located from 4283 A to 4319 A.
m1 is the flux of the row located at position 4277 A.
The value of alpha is -0.01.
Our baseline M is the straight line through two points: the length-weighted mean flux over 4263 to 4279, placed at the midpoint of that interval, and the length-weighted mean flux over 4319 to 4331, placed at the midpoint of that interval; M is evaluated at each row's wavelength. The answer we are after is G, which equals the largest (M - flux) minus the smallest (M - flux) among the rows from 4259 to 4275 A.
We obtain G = 0.56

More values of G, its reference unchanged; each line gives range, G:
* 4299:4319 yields 0.58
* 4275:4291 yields 0.94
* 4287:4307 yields 0.72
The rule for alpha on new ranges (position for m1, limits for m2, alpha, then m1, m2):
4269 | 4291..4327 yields 0.04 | 14.8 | 14.3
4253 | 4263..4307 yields -0.02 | 14.4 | 14.7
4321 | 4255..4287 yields -0.13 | 13.1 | 14.7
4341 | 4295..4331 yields -1.32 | 4.17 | 14.1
